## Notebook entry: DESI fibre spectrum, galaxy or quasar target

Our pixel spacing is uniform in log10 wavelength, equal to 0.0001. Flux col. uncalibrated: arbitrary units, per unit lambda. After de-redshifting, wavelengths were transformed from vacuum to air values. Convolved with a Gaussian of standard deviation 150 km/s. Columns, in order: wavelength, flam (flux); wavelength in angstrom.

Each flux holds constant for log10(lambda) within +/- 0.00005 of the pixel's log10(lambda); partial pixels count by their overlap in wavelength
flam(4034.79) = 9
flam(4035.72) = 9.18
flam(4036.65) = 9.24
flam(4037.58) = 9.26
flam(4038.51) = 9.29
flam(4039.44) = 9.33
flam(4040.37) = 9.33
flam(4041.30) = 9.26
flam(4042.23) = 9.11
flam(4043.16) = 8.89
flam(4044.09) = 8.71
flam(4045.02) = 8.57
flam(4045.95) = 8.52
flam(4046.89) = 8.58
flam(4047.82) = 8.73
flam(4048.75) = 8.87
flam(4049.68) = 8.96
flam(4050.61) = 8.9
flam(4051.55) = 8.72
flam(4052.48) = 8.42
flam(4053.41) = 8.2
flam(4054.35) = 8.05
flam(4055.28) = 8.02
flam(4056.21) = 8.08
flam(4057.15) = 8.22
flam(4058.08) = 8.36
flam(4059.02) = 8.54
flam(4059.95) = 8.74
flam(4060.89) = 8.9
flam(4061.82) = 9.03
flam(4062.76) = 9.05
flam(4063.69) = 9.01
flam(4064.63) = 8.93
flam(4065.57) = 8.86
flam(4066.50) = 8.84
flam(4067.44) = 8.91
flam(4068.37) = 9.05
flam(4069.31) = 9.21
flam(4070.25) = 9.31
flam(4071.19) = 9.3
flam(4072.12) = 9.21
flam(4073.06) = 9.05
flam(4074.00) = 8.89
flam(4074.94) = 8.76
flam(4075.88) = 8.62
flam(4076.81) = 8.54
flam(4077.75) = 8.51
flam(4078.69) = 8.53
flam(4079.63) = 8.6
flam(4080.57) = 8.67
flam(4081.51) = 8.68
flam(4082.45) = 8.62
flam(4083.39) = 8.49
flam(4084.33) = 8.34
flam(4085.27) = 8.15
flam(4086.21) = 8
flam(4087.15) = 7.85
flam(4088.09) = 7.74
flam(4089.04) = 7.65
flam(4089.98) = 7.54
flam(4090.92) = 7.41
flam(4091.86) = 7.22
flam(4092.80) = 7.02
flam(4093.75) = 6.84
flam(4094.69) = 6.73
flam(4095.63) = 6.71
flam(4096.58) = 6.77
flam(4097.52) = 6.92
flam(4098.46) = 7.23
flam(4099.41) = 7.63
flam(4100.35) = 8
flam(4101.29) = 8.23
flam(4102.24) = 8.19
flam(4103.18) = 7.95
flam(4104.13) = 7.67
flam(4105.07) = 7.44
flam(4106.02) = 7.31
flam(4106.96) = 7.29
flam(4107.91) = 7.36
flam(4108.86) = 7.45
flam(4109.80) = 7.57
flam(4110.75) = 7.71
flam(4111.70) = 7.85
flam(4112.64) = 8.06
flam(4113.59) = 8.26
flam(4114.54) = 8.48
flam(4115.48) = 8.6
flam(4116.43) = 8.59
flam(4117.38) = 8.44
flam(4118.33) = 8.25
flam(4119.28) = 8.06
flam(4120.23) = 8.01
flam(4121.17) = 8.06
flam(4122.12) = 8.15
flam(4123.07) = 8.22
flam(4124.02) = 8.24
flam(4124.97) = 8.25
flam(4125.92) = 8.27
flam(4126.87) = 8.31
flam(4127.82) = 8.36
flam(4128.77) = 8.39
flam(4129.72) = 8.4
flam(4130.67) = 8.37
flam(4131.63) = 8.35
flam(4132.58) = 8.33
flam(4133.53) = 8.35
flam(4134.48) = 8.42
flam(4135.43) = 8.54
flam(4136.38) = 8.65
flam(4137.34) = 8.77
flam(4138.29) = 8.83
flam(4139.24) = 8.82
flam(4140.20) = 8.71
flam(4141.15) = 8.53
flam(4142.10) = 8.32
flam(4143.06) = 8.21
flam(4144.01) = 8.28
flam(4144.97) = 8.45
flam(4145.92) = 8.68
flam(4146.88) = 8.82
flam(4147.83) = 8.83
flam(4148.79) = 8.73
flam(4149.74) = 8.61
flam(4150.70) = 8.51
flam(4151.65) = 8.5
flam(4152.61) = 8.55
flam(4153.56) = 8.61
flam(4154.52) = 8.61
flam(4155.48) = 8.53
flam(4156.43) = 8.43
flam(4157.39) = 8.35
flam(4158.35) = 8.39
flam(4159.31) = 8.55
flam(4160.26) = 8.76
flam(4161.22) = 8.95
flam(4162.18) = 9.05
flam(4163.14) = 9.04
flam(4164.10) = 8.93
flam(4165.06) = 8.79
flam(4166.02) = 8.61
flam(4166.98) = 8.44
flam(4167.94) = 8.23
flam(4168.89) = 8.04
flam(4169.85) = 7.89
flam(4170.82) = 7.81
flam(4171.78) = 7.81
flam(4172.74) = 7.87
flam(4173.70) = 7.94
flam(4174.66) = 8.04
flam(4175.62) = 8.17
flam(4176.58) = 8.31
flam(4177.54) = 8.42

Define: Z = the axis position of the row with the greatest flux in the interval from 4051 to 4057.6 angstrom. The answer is 4051.55 angstrom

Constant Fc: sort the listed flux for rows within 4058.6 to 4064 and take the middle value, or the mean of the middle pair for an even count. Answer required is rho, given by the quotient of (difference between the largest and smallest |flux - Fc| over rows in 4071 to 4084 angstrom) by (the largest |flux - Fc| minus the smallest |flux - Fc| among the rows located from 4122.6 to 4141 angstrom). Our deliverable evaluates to 0.7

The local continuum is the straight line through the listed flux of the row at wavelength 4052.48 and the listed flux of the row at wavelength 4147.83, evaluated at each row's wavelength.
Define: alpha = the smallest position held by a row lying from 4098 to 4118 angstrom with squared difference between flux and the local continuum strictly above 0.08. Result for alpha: 4098.46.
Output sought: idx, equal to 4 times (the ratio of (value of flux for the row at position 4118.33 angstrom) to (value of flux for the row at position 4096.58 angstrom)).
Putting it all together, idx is 4.87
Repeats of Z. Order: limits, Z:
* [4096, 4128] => 4115.48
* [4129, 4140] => 4138.29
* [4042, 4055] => 4042.23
